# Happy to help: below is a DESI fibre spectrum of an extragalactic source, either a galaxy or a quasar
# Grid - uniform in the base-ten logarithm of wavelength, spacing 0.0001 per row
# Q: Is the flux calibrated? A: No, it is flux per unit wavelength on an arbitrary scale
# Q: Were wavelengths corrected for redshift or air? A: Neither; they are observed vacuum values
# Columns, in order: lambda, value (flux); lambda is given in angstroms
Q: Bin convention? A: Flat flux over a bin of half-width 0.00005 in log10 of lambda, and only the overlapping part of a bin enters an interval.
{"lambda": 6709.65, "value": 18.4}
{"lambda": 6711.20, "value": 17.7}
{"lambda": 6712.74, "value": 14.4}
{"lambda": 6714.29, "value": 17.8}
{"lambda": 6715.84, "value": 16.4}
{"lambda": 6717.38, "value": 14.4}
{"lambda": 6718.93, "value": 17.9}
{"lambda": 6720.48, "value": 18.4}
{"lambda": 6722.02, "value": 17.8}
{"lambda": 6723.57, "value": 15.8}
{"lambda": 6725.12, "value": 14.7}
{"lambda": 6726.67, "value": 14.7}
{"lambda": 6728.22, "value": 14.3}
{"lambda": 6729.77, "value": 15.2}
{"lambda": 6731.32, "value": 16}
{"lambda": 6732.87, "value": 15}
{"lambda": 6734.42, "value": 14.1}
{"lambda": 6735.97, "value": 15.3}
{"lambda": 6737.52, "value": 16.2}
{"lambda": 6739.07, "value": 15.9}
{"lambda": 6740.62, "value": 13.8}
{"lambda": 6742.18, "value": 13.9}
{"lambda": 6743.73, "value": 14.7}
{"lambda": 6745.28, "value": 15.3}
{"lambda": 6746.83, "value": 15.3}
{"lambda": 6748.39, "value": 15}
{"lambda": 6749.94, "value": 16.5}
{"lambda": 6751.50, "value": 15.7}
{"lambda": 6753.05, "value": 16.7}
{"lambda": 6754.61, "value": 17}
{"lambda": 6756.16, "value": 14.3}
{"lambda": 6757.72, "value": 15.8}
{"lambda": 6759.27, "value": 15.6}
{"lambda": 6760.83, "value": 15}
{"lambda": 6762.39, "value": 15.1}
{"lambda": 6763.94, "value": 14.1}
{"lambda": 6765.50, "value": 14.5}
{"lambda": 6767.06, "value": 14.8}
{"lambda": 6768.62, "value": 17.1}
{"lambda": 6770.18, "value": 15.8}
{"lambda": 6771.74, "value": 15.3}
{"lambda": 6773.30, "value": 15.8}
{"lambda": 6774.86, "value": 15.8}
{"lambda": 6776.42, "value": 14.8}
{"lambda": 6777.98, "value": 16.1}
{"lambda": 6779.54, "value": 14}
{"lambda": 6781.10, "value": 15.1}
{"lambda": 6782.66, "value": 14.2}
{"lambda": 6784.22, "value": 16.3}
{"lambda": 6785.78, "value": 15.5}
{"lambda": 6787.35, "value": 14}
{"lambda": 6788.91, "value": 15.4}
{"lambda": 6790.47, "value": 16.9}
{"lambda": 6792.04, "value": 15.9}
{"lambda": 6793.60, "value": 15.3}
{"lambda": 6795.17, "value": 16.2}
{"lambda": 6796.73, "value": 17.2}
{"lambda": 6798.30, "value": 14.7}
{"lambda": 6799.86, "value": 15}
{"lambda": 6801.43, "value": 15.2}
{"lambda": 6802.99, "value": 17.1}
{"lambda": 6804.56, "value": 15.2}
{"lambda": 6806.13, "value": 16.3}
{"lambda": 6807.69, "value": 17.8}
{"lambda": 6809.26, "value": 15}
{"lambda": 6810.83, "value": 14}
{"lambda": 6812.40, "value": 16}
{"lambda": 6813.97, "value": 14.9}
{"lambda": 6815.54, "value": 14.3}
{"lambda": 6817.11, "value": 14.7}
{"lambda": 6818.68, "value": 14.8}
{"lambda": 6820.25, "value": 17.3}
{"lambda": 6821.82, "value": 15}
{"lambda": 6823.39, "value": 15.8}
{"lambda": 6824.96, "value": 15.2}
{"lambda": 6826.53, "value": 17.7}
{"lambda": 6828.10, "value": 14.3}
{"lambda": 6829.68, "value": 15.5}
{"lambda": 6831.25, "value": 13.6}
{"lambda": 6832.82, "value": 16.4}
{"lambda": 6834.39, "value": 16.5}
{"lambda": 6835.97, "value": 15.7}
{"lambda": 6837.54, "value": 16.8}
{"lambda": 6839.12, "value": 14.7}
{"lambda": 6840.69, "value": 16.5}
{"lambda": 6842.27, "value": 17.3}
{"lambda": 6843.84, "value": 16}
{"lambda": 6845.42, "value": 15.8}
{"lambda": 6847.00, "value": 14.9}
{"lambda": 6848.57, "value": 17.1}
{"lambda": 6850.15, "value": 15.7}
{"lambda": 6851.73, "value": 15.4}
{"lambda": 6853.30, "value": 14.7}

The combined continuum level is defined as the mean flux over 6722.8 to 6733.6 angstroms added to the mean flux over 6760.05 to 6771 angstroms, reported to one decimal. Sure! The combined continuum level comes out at 30.3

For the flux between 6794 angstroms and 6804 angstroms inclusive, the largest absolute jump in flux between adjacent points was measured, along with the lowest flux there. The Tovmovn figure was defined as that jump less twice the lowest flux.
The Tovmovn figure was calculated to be -26.9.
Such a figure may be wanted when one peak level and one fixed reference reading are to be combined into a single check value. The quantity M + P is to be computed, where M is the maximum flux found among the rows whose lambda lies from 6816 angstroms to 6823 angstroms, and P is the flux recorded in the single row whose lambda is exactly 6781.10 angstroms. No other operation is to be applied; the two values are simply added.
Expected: 32.4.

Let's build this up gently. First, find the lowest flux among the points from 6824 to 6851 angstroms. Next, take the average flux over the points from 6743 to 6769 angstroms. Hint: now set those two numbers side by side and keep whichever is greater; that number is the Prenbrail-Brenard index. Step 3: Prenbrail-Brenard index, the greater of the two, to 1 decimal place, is 15.4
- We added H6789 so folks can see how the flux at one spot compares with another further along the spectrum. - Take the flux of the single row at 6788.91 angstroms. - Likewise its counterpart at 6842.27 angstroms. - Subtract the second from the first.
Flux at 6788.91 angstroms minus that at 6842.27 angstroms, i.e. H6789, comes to -1.9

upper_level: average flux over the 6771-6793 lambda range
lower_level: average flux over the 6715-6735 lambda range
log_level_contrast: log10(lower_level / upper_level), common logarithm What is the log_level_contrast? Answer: 0.011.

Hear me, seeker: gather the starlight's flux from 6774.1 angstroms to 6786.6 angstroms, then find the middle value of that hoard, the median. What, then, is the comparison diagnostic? 15.3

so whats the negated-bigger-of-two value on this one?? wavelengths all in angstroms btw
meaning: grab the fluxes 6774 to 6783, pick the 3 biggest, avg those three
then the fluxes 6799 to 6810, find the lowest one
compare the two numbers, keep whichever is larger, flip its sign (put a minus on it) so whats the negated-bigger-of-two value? -15.7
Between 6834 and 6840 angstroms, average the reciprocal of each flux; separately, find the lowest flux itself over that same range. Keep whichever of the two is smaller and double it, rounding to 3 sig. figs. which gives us 0.126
